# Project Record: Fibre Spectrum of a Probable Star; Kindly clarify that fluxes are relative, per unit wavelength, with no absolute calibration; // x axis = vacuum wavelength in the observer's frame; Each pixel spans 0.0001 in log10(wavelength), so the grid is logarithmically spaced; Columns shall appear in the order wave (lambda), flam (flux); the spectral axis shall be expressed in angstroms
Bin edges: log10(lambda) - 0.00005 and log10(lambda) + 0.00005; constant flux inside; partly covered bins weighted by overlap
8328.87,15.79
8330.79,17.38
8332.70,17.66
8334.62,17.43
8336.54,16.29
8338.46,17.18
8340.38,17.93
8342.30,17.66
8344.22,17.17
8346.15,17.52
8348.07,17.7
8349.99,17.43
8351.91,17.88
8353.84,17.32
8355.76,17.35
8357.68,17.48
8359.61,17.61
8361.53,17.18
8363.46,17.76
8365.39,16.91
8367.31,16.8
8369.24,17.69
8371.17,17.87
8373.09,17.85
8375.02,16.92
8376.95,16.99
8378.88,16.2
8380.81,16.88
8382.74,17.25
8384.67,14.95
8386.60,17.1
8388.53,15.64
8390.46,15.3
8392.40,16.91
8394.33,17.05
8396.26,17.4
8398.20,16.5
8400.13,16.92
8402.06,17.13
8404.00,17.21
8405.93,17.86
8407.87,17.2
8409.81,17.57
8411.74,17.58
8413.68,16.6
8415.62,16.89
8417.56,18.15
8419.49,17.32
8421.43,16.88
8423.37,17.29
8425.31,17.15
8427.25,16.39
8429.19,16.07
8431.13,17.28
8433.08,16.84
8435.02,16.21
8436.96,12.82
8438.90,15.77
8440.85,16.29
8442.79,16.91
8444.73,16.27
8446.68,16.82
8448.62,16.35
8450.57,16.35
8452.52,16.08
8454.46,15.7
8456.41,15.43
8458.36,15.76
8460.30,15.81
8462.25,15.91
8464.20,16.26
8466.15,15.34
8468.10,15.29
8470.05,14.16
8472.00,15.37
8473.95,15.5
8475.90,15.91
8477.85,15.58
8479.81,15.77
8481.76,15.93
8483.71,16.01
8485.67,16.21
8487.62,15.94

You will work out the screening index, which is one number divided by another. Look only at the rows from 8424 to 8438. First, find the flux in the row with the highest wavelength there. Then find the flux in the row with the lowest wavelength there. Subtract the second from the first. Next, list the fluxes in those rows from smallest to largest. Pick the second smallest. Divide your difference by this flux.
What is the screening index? -0.27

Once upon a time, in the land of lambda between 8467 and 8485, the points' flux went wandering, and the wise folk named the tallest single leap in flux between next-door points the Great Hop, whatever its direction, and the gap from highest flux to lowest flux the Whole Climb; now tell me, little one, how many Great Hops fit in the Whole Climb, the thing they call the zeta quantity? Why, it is 1.53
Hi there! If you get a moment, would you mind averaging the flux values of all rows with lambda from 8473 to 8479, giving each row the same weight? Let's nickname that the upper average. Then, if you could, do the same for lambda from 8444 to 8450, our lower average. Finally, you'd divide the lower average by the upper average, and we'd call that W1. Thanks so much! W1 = 1.05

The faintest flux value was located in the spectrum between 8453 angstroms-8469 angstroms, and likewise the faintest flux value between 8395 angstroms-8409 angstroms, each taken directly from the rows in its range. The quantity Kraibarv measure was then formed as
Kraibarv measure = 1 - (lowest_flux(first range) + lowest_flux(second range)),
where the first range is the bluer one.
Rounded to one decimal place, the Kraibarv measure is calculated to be -30.8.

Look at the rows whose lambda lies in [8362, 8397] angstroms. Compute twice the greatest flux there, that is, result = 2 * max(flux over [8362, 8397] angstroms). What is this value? 35.7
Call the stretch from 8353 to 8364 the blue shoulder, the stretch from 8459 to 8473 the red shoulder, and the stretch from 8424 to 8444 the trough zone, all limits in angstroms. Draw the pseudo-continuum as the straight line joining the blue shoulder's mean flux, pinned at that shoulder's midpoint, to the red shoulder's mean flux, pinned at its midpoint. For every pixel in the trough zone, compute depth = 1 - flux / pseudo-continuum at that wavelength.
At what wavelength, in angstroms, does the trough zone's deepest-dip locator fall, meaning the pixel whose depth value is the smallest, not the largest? 8431.13 angstroms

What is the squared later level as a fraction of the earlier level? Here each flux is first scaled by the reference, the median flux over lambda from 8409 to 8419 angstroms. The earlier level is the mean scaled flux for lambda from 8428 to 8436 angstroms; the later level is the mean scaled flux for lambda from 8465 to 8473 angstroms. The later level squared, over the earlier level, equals 0.78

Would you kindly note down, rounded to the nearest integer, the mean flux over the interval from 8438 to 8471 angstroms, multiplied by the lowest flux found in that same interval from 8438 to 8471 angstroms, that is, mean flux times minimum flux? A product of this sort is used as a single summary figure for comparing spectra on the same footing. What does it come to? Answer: 225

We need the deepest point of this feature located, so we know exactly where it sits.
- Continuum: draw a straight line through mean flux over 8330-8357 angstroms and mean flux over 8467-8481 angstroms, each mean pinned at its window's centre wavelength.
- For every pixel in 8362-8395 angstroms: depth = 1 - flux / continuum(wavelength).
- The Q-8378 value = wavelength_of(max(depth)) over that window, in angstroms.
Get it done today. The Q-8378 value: 8384.67 angstroms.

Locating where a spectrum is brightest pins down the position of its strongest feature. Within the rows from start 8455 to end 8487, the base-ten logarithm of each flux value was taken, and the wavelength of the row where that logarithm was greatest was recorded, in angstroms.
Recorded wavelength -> 8464.20 angstroms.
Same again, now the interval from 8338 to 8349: 8340.38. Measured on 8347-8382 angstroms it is 8351.91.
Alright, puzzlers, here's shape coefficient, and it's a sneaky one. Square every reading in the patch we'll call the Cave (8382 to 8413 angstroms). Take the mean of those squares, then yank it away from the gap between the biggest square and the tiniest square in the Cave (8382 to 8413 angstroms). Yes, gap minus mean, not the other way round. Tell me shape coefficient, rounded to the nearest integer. -189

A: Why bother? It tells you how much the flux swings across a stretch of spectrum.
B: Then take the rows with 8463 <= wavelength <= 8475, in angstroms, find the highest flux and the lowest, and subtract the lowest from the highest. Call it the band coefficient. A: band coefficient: 2.1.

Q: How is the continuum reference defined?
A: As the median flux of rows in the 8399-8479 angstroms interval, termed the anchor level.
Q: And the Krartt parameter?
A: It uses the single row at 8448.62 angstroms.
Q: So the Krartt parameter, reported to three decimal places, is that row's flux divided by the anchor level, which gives 1.000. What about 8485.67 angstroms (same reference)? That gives 0.991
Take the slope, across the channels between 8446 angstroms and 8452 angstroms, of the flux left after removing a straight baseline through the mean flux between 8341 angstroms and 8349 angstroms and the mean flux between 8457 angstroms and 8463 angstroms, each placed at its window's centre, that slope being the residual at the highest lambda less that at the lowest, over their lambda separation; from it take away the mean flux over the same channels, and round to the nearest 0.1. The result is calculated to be -16.6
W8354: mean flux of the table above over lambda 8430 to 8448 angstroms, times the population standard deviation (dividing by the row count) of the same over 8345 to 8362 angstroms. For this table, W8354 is 3.2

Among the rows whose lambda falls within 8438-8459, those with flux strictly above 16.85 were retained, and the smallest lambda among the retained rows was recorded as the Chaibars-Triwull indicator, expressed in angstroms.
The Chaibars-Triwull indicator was 8442.79 angstroms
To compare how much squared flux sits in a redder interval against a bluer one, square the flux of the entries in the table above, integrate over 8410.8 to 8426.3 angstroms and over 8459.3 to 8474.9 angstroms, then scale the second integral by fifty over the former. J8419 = 40.5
